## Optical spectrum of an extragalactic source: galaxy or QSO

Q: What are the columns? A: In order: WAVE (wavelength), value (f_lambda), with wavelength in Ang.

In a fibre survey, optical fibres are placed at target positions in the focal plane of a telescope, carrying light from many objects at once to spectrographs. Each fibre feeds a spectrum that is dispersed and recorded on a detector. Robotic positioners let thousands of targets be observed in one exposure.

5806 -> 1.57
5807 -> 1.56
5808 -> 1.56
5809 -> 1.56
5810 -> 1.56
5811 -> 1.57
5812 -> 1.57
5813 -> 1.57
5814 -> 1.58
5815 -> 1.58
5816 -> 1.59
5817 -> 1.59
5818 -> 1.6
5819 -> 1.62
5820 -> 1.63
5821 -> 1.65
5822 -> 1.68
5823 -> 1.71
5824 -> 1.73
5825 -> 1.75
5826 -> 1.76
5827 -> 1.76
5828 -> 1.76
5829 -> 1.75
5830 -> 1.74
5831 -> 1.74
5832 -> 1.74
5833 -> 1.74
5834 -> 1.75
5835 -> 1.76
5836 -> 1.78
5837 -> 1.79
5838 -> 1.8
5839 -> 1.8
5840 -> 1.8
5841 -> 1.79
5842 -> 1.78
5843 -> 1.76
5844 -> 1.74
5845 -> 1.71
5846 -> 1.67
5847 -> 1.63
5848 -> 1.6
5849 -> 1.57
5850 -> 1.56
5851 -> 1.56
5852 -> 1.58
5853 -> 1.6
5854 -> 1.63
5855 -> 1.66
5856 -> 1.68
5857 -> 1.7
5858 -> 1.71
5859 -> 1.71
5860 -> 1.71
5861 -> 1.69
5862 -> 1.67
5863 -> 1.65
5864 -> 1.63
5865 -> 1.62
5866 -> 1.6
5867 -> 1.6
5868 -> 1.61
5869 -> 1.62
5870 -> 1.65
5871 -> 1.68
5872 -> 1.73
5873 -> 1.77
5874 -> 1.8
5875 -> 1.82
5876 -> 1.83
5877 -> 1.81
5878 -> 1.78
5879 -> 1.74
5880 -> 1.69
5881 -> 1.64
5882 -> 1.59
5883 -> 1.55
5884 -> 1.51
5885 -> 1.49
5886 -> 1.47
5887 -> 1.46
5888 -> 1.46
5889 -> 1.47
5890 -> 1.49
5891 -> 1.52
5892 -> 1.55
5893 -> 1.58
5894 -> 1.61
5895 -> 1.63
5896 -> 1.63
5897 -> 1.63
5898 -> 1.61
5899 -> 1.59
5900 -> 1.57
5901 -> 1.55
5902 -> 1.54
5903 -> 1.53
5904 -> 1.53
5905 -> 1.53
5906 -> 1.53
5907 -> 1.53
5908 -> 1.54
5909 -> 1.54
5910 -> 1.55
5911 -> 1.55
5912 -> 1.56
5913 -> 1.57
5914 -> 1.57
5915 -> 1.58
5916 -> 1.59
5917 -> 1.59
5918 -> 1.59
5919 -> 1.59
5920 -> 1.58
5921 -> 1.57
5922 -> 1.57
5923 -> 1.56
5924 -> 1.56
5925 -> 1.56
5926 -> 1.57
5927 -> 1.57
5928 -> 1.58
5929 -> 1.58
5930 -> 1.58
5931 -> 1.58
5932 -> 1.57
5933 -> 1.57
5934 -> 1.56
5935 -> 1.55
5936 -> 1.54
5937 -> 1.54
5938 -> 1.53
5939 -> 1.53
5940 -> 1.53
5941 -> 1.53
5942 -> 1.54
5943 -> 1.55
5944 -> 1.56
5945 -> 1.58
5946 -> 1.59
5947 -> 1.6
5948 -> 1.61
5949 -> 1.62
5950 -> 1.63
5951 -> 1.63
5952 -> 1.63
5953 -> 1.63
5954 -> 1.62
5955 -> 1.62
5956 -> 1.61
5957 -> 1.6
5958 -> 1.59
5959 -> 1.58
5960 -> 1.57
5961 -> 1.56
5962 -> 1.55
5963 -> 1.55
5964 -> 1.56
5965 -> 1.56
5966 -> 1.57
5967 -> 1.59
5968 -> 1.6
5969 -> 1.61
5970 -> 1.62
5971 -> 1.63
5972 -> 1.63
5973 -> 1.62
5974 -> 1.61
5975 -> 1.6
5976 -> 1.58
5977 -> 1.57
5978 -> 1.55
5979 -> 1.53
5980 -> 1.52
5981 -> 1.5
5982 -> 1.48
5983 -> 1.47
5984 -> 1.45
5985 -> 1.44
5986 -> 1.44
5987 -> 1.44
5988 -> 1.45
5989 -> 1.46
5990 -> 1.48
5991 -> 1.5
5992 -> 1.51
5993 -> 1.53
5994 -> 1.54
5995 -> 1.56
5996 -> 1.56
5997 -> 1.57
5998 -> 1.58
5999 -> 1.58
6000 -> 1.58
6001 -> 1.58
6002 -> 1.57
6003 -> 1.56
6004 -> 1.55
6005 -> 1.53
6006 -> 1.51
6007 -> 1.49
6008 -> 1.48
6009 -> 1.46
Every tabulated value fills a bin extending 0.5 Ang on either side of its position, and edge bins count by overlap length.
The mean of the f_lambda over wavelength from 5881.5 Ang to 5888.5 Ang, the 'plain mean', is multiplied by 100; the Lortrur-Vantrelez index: 150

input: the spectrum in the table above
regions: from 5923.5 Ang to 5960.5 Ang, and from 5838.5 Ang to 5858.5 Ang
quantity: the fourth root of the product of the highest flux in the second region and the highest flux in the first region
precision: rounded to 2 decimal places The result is 1.31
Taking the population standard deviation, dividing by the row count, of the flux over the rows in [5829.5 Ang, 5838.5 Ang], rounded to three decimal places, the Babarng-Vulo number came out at 0.023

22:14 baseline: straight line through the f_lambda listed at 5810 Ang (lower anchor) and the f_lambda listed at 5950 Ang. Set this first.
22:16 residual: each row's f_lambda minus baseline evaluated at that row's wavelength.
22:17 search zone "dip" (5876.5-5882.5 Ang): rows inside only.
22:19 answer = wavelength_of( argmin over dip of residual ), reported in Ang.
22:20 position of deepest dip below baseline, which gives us 5882 Ang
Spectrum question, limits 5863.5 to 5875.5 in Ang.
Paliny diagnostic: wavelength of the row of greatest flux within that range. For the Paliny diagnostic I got 5875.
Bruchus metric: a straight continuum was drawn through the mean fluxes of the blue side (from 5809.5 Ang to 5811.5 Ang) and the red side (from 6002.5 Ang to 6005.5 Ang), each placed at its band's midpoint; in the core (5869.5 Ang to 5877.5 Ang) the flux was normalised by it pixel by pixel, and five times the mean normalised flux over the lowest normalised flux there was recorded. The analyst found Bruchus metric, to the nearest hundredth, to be 5.34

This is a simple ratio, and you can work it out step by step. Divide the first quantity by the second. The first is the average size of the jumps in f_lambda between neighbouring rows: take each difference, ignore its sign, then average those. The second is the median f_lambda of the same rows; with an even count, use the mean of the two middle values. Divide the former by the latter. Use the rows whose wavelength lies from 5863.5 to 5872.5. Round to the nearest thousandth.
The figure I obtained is 0.012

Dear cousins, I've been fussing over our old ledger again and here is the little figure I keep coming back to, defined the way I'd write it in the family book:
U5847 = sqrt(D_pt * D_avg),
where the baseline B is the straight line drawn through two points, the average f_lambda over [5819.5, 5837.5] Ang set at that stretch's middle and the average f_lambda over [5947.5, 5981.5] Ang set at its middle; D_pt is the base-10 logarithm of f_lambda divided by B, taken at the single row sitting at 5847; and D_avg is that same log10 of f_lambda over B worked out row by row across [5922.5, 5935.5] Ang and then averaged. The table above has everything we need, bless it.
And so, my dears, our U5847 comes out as 0.019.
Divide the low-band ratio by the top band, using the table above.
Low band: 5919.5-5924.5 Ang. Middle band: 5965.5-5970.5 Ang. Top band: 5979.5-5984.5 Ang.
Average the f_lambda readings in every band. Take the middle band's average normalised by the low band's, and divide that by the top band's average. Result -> 0.687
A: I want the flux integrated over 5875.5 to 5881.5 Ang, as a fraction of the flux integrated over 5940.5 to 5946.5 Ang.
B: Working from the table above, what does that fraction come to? 1.122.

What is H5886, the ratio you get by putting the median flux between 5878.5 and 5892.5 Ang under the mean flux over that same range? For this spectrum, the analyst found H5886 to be 1.02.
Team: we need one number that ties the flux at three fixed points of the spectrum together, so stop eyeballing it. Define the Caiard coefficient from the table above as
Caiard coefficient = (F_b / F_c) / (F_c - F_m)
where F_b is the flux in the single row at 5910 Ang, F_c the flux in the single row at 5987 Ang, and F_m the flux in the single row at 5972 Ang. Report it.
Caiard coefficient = -5.7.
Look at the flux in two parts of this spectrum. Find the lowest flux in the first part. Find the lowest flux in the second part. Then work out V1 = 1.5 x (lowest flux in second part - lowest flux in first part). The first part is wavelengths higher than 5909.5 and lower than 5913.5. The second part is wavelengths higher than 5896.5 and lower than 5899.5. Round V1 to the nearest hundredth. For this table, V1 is 0.06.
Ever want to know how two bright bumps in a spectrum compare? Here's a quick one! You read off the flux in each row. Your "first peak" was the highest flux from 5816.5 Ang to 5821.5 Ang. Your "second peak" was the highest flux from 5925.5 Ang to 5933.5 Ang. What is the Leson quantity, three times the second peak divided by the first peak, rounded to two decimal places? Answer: 2.87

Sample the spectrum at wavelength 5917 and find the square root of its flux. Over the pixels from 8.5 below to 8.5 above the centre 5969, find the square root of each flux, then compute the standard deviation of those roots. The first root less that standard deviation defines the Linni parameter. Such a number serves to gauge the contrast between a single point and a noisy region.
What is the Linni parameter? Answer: 1.25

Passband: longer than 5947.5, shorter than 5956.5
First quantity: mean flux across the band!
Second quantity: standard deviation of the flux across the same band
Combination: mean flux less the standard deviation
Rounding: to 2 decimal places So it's 1.61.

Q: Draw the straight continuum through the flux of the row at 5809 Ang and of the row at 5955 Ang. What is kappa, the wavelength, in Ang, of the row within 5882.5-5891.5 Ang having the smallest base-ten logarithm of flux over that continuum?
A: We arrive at 5888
